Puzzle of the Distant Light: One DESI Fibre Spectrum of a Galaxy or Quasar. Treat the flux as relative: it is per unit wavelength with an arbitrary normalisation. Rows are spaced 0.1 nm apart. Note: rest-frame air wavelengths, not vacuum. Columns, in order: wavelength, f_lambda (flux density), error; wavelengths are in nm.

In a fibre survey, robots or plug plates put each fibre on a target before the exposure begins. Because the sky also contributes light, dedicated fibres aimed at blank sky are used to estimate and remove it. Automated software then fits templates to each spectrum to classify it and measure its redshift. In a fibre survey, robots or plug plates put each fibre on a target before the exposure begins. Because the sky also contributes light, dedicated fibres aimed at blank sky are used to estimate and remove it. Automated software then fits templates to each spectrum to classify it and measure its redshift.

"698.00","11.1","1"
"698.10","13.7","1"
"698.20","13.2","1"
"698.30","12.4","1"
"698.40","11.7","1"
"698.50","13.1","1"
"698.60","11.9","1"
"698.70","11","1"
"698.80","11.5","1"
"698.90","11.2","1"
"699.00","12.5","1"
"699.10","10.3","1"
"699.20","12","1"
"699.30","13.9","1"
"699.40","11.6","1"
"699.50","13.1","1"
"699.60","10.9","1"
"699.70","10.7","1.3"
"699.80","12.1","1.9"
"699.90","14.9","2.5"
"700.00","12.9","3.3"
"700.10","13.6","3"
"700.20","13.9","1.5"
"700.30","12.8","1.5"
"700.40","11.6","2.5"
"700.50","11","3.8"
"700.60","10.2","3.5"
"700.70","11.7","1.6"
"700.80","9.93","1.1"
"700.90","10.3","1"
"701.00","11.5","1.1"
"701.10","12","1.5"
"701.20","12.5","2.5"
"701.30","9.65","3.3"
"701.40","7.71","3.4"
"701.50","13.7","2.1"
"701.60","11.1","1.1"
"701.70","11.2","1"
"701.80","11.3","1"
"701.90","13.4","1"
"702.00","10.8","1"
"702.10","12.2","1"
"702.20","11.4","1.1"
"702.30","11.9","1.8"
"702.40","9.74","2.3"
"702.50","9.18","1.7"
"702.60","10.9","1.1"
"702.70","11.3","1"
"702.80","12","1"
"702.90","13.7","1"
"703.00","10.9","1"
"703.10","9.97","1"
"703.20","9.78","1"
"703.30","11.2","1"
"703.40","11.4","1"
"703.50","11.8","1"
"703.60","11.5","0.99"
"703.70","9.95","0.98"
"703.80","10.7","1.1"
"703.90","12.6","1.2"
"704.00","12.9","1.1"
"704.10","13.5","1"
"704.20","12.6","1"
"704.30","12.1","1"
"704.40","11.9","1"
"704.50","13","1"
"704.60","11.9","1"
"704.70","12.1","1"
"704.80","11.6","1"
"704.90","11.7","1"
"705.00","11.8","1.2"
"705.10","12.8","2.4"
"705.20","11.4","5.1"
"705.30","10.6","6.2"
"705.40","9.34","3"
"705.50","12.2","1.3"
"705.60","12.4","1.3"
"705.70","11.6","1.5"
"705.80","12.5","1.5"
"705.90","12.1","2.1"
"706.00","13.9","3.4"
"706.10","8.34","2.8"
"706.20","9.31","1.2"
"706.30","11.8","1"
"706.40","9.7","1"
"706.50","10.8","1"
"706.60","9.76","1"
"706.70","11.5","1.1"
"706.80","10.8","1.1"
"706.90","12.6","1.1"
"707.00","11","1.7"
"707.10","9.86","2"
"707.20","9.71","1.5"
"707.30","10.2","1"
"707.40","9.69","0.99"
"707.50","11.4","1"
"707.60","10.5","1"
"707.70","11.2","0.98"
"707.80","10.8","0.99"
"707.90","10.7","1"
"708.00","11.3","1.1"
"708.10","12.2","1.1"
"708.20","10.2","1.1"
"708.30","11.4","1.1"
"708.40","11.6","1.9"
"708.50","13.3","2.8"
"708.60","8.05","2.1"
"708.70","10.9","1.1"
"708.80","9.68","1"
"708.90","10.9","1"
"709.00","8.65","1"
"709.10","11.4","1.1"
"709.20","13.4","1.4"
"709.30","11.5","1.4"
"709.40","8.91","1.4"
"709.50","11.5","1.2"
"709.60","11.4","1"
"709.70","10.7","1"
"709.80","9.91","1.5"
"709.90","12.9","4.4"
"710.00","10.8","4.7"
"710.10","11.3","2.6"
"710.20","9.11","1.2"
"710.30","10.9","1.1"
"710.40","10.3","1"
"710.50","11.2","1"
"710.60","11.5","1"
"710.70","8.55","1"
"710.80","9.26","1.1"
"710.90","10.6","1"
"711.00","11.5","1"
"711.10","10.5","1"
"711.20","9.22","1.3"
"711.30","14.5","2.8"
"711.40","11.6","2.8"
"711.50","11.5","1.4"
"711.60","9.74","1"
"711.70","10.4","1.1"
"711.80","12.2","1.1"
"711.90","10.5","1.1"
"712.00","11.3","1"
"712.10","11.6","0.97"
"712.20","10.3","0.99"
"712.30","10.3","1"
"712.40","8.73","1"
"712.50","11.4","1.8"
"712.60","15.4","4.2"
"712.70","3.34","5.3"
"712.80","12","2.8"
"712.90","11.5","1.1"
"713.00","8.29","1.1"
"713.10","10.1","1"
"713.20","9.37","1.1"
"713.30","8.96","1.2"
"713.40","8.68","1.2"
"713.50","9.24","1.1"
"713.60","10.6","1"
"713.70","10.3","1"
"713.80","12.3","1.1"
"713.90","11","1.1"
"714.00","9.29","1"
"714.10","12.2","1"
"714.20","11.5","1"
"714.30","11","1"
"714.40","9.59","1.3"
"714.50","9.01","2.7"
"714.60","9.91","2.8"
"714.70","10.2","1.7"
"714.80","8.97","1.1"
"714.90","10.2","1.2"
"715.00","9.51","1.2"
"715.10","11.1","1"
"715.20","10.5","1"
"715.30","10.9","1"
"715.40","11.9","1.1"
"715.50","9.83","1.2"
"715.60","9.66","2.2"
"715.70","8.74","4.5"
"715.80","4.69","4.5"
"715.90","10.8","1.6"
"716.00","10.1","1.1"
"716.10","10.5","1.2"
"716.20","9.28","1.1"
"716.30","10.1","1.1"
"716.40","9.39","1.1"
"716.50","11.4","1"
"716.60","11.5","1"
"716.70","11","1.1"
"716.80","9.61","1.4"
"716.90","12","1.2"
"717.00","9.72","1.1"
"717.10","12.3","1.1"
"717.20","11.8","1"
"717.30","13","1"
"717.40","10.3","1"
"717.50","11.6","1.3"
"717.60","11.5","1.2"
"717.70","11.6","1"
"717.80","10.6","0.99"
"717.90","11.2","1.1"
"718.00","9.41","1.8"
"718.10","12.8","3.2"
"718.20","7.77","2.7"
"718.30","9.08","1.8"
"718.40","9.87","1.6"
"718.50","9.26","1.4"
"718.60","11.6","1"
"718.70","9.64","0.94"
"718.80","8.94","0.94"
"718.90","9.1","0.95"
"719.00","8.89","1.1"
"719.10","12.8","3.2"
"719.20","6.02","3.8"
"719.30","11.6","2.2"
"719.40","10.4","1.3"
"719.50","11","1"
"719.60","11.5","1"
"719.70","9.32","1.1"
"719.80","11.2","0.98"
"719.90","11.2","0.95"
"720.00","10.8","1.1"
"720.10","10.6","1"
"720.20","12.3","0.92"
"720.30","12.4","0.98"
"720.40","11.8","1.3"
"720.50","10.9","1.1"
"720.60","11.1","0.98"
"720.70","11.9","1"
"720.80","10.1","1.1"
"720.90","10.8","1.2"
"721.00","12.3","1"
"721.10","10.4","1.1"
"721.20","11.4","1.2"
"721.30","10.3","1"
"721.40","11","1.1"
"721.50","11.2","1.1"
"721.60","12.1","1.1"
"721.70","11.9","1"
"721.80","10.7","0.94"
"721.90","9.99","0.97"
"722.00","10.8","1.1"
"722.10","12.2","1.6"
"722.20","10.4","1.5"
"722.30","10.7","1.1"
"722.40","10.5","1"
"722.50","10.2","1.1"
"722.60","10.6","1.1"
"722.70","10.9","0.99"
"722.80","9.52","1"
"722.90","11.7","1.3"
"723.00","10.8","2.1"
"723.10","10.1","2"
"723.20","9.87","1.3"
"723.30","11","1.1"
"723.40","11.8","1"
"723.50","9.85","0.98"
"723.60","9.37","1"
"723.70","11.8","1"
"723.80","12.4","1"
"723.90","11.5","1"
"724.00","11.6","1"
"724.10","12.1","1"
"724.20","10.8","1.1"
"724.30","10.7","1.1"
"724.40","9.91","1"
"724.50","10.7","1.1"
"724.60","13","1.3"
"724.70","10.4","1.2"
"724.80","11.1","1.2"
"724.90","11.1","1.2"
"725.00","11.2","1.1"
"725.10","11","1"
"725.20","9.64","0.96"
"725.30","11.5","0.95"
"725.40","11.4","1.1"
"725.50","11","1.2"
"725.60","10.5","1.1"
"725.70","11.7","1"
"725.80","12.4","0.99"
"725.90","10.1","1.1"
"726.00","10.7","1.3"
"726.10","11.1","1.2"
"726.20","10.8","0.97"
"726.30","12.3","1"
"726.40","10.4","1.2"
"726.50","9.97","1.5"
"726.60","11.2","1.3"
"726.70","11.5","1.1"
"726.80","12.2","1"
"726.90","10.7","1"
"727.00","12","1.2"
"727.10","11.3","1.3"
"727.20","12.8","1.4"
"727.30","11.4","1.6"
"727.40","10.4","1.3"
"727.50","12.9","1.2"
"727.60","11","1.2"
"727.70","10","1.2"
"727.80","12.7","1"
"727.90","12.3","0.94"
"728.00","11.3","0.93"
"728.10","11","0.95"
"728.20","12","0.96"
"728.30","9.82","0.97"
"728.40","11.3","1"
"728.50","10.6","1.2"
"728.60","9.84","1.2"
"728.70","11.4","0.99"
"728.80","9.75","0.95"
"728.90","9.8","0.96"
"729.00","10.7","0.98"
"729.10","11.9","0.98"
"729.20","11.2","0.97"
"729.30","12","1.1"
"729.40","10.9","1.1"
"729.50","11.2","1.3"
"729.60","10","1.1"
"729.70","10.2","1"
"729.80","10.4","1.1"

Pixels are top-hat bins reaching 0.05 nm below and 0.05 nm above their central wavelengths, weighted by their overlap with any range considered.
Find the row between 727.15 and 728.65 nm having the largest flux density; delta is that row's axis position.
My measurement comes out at 727.50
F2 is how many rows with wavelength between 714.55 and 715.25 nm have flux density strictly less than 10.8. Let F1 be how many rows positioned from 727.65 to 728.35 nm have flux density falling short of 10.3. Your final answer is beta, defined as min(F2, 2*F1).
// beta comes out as 4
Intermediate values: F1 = 2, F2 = 6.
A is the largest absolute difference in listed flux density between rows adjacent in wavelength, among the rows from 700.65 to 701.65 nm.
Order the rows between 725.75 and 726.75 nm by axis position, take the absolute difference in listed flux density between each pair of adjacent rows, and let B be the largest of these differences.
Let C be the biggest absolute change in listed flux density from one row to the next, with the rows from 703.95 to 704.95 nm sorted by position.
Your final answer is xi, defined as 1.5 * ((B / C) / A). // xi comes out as 0.5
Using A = 6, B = 2.3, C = 1.1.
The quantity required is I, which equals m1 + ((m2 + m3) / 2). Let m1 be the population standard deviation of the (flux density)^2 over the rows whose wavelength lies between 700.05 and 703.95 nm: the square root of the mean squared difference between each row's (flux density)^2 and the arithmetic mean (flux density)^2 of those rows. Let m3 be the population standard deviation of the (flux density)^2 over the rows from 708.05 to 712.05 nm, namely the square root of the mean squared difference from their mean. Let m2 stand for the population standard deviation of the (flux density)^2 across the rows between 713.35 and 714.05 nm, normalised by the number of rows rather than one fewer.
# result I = 57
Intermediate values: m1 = 30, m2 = 24.1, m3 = 30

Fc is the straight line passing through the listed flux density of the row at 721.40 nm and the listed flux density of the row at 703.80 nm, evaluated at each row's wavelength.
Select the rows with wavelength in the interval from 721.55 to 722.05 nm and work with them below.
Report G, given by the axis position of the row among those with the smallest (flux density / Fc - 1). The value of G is 721.90 nm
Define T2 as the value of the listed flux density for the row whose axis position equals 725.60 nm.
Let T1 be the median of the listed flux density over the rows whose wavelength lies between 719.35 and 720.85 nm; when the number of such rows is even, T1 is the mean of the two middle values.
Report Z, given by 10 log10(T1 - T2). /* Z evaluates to -2.2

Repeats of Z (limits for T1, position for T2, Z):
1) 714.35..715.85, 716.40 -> -3.6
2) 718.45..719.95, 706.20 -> 0.4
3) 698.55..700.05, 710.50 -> -1.5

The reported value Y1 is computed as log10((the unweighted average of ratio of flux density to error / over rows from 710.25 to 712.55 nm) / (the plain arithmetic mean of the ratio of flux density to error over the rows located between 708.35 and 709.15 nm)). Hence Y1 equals 0.068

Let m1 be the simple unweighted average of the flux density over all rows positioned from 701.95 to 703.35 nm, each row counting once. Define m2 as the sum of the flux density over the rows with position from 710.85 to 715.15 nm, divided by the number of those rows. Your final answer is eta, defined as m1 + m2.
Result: 21.5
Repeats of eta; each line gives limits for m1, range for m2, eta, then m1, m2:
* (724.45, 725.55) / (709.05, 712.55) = 22.0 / 11.1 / 10.9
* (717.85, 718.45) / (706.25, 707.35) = 20.7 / 10.0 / 10.7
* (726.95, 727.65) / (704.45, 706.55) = 23.2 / 11.7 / 11.5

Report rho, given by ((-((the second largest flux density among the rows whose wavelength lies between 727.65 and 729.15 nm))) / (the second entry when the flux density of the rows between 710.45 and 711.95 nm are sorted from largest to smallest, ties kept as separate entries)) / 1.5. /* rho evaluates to -0.67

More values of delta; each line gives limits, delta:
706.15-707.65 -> 706.90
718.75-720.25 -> 719.10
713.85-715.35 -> 714.10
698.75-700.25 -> 699.90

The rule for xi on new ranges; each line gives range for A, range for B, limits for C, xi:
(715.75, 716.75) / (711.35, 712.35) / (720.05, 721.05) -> 0.2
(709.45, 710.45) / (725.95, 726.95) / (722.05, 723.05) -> 0.4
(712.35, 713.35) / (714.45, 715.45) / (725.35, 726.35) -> 0.1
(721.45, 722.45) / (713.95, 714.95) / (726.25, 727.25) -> 1.3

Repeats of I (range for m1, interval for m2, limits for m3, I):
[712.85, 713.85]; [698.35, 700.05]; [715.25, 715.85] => 58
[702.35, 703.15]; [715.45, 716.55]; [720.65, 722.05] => 52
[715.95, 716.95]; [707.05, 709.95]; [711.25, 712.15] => 48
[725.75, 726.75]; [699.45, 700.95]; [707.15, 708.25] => 44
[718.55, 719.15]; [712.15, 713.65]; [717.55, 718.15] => 67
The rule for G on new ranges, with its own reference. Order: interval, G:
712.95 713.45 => 713.00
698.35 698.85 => 698.70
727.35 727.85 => 727.70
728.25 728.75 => 728.30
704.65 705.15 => 704.80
